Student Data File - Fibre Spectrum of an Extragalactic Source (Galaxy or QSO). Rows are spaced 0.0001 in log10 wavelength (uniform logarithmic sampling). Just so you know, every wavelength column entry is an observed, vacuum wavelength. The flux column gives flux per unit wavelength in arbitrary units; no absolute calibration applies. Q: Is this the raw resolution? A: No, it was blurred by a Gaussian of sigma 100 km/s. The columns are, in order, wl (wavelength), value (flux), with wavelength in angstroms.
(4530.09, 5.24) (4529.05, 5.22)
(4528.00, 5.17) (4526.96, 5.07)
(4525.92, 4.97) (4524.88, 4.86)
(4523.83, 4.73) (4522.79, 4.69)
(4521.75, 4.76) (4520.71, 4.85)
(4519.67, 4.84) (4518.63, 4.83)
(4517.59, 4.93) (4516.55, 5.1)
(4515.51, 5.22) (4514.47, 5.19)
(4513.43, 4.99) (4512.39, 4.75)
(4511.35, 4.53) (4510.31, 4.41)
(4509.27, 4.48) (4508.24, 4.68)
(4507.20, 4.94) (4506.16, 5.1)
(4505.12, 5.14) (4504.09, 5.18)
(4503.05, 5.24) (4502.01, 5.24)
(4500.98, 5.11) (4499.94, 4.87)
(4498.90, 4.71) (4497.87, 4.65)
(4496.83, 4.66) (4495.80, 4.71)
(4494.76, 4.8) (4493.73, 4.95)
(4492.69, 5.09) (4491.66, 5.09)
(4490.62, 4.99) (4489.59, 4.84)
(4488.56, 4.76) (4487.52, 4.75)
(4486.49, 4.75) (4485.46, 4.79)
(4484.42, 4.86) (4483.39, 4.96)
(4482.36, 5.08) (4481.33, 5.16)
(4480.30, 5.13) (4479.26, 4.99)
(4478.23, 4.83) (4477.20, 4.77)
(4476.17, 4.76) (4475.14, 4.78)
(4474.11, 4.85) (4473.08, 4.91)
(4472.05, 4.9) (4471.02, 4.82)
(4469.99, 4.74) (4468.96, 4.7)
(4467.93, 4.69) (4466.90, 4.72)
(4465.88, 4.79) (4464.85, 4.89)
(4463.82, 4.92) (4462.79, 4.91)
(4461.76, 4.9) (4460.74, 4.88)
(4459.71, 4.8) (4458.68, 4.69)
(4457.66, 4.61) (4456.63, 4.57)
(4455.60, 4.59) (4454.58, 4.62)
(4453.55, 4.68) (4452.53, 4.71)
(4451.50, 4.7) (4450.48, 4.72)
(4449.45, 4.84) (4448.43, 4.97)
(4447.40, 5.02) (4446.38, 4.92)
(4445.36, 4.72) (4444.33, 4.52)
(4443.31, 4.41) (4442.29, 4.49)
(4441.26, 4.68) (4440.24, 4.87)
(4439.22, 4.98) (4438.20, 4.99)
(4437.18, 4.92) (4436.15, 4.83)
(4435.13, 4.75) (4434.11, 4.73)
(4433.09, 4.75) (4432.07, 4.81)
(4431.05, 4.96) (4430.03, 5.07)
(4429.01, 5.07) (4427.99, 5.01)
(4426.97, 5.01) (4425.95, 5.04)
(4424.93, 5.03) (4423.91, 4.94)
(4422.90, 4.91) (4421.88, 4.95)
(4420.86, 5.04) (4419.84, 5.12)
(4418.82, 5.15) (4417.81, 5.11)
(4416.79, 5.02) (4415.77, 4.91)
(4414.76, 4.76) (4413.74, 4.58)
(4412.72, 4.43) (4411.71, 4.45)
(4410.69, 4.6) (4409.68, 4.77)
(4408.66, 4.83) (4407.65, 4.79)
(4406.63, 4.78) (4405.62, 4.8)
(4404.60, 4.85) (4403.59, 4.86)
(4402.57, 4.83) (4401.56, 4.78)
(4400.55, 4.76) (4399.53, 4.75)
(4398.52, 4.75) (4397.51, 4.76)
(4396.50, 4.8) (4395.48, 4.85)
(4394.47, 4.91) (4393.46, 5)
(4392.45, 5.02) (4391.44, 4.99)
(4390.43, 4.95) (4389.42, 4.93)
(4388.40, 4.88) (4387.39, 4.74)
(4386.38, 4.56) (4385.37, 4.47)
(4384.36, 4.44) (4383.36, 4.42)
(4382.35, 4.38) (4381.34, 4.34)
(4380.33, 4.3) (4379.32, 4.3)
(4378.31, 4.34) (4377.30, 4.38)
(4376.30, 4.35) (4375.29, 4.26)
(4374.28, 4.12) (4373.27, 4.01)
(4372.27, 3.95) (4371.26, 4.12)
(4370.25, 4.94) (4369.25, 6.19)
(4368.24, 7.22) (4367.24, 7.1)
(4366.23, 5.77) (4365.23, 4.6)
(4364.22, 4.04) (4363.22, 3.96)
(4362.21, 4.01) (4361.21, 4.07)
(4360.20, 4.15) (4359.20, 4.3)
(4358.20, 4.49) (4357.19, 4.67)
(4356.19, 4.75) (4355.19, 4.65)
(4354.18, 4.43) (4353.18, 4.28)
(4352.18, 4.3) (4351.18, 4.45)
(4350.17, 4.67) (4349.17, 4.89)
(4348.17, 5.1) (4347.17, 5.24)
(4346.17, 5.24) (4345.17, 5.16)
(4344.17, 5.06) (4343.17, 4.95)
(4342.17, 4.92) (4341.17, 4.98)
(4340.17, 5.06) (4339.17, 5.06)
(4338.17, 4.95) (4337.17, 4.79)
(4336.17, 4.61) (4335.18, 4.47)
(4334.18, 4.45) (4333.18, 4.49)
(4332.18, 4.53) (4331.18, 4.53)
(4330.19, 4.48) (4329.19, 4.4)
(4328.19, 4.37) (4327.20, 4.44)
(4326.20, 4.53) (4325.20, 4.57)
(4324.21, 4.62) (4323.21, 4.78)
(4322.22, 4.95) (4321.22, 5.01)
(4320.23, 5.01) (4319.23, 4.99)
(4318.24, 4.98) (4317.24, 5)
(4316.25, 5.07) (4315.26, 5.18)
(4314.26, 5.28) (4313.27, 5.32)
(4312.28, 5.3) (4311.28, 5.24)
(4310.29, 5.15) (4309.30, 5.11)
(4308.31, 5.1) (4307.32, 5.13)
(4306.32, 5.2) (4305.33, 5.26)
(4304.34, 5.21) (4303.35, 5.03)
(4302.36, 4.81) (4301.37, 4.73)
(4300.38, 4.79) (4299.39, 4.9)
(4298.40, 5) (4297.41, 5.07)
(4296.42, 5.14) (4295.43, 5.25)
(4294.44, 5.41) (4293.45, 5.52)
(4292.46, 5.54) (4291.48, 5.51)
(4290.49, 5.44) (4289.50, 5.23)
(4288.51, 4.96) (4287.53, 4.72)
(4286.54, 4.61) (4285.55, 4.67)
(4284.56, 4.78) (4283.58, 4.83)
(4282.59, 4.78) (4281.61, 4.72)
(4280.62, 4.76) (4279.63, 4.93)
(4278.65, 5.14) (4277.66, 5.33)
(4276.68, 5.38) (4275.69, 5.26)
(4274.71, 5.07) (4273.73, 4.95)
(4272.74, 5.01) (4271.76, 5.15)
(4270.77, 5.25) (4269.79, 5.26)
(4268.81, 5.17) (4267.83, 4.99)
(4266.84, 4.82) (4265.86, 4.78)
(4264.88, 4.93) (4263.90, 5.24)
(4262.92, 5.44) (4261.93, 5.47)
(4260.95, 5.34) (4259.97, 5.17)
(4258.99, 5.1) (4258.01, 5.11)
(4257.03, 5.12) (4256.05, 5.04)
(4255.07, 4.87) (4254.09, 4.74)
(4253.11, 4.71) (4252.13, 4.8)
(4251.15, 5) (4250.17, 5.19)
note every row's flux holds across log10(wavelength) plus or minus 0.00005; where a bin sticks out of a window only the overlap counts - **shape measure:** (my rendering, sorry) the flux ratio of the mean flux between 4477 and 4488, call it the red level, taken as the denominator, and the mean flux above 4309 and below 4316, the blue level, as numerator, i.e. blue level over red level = 1.06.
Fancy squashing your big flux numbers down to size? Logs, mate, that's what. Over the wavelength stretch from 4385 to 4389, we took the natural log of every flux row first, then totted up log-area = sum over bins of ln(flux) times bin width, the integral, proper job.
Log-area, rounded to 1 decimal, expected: 6.2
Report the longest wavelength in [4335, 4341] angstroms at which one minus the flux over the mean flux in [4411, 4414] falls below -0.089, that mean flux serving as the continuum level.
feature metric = 4340.17 angstroms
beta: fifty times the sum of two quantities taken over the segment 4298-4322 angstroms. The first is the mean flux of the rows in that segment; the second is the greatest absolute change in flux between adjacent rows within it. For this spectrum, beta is 265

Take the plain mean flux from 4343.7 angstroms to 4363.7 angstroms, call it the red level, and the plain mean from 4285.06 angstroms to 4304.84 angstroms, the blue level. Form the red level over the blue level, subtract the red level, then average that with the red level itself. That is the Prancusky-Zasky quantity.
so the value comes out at 0.45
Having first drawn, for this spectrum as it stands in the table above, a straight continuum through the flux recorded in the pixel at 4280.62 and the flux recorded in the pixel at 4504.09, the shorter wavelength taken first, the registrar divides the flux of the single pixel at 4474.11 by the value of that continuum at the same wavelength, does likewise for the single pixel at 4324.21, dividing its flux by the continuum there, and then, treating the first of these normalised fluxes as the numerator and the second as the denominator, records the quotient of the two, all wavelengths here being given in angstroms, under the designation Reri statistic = 0.99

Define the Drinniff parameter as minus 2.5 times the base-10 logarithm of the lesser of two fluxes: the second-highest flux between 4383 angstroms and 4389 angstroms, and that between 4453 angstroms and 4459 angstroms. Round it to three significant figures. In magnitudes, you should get -1.68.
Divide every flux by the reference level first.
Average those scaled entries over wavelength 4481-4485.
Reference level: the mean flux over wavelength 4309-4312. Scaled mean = 0.97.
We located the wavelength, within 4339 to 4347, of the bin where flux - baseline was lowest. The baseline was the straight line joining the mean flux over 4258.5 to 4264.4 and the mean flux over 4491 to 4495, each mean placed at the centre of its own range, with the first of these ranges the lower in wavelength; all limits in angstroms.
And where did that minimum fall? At 4342.17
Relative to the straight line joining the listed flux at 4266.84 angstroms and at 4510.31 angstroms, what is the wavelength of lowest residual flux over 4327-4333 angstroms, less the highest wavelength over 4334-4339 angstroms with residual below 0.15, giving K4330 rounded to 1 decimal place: -9.0 angstroms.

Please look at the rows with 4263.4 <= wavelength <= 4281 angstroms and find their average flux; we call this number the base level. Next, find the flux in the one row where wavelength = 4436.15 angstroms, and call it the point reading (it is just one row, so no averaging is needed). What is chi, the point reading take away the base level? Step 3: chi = -0.25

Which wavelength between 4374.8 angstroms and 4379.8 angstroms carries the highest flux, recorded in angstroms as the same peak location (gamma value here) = 4377.30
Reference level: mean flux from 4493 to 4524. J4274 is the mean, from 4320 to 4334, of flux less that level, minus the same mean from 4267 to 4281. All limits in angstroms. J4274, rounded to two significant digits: -0.50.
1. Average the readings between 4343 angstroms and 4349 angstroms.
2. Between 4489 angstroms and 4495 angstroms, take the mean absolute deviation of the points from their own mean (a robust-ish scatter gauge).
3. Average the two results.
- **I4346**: 2.61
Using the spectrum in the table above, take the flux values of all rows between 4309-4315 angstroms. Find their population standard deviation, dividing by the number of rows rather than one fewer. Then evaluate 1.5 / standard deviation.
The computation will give 19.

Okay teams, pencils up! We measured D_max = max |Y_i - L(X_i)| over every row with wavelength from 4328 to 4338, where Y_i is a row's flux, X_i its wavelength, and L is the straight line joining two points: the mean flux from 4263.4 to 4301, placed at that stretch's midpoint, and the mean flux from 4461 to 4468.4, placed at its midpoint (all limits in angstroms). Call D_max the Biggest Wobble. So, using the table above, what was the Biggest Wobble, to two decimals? 0.63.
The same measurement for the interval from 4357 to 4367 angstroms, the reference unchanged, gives 1.00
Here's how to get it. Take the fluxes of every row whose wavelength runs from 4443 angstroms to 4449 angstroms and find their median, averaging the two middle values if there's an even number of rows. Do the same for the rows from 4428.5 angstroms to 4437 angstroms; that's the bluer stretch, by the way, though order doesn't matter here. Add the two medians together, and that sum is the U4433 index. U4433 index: 9.6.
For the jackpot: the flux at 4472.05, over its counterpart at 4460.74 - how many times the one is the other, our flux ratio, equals 1.00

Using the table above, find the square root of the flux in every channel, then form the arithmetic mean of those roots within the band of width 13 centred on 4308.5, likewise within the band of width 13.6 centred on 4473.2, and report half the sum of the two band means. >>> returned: 2.23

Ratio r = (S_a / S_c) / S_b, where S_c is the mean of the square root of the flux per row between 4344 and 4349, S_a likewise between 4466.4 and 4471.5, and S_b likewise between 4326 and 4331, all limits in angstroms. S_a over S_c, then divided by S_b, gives 0.454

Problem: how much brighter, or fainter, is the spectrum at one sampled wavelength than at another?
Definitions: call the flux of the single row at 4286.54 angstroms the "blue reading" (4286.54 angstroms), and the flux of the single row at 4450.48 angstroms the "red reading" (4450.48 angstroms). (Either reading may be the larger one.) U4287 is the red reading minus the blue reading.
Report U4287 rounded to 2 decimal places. 0.11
